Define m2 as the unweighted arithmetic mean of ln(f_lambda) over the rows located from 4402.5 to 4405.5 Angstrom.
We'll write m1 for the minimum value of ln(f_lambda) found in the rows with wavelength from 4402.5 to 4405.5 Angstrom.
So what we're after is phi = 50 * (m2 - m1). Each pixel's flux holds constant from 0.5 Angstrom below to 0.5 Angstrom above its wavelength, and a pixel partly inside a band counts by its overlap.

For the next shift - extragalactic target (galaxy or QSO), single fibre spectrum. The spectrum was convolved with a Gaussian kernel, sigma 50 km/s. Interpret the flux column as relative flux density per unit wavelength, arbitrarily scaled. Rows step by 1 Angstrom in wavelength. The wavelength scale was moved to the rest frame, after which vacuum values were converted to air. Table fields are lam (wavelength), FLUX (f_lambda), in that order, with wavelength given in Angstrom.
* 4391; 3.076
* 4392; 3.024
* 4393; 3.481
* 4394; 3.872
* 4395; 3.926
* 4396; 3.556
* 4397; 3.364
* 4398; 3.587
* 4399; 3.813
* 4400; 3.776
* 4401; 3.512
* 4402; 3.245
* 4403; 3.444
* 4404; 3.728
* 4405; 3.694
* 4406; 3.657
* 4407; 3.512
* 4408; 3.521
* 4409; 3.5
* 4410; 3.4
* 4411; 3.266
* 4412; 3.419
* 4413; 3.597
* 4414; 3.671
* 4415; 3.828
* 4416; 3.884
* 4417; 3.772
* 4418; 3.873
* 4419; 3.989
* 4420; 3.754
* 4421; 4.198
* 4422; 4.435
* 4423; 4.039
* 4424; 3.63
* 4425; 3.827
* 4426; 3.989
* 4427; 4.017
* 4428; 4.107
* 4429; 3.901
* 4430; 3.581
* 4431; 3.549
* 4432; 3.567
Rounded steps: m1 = 1.24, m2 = 1.286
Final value 2.49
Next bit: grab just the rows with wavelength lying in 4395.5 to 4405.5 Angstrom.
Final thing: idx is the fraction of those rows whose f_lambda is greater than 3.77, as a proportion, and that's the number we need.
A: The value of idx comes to 0.20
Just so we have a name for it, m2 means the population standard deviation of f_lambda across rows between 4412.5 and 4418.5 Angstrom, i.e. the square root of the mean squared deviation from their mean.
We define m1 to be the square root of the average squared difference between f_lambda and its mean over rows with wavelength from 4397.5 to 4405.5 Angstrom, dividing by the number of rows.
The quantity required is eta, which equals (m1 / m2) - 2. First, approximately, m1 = 0.180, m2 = 0.11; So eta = -0.3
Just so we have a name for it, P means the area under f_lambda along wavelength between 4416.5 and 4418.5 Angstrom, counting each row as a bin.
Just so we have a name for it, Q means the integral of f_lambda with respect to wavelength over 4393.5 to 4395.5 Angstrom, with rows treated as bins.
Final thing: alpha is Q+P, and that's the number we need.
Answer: 15.4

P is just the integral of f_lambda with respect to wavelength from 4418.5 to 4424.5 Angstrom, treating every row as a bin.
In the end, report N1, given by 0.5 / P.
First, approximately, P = 24.0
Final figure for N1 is 0.0208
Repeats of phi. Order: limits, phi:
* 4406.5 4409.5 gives 0.16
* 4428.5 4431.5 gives 1.73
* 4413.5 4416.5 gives 1.64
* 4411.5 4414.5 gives 2.03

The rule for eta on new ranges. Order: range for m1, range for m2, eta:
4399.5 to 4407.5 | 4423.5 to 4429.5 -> -0.9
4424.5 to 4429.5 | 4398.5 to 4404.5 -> -1.5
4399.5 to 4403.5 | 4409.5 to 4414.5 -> -0.7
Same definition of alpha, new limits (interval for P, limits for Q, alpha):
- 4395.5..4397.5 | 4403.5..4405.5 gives 14.3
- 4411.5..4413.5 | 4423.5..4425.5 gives 14.5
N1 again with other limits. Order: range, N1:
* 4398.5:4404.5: 0.0232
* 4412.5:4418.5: 0.0221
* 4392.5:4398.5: 0.0230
